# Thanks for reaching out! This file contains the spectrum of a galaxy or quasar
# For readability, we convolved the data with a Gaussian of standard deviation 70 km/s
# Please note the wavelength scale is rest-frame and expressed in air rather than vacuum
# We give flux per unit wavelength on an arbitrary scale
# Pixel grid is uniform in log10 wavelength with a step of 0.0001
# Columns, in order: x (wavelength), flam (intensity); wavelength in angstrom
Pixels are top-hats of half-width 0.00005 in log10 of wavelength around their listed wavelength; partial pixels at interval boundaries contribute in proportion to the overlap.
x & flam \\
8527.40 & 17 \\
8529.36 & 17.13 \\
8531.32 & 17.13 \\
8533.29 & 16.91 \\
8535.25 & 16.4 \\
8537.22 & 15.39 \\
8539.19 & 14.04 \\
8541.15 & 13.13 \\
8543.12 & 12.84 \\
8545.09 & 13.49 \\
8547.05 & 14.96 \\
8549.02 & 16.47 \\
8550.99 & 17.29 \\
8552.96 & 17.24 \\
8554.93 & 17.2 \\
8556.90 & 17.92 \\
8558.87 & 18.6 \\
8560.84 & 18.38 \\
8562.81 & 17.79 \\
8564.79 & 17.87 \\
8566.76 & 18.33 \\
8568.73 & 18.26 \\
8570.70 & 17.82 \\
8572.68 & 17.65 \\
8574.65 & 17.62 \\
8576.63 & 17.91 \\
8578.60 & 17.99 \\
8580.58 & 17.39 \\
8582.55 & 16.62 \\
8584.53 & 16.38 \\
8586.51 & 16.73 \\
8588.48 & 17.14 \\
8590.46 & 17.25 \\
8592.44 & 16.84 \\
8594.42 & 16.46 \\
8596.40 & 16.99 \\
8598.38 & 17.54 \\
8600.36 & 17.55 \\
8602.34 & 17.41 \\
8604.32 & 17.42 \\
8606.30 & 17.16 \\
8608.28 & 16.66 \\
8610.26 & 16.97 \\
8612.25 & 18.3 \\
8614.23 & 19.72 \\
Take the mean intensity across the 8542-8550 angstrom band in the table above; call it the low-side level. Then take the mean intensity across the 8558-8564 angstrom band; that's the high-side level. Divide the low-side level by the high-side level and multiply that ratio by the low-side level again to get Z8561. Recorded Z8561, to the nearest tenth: 11.4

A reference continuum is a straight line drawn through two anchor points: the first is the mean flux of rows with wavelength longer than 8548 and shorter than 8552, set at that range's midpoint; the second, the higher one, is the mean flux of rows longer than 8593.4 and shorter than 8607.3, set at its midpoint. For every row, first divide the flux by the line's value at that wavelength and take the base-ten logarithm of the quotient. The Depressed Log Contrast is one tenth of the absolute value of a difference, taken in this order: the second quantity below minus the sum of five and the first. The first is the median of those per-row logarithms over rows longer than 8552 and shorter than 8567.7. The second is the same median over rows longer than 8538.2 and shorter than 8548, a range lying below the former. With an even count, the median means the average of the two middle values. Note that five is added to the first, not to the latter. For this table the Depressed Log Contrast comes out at 0.512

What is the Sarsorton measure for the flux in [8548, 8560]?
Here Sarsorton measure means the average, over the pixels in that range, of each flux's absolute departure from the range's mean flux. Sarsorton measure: 0.54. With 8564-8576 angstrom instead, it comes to 0.25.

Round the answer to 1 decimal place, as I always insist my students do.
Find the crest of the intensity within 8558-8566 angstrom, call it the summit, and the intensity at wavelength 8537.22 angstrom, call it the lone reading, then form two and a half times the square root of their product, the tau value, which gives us 42.3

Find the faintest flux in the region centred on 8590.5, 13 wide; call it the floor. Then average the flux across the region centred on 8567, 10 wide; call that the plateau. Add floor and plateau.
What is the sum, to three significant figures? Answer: 34.4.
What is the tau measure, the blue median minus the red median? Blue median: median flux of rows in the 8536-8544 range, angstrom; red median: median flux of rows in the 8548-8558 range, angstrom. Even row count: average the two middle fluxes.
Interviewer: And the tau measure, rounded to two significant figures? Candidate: -3.7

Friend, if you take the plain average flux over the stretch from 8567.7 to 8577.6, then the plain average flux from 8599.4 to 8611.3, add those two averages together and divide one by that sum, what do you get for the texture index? 0.0285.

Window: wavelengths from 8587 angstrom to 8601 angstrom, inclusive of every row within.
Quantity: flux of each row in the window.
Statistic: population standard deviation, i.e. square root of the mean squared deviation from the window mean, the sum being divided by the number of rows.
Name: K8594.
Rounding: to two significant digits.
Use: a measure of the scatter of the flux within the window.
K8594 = 0.36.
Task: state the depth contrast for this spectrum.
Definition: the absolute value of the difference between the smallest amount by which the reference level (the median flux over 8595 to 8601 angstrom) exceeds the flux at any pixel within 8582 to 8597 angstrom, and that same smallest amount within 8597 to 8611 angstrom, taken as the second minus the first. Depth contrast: 0.30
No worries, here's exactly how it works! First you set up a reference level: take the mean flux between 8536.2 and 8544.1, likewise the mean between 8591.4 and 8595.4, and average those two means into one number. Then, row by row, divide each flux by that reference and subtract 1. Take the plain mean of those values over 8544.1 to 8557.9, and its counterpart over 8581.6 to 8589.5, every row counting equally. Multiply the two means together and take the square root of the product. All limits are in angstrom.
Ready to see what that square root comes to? 0.084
